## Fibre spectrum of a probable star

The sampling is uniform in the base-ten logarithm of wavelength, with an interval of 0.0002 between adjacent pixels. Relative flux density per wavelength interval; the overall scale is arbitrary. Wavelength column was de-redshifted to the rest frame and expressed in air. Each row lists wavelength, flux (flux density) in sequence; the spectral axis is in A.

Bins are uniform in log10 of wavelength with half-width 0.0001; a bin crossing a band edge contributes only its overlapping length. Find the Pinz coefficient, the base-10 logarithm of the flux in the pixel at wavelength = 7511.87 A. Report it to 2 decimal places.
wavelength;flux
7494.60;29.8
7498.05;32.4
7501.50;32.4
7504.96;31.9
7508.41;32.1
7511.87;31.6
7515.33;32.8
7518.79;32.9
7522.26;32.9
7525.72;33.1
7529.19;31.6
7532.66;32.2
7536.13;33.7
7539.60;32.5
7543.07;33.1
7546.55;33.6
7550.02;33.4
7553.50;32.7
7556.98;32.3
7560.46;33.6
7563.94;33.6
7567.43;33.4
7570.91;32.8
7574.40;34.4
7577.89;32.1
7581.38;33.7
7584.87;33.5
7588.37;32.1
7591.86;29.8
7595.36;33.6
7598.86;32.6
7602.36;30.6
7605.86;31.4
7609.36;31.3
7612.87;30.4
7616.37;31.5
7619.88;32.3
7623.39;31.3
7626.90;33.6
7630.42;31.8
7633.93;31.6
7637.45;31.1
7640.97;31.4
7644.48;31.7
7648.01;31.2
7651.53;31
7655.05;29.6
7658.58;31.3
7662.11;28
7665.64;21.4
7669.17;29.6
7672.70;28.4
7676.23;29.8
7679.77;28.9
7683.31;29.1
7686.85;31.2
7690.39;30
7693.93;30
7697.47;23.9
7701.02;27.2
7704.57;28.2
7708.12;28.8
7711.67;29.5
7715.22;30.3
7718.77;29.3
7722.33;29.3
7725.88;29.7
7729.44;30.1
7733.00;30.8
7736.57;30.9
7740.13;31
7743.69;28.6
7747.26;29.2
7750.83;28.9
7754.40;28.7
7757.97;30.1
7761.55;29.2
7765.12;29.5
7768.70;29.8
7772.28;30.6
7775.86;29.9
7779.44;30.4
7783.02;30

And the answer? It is 1.50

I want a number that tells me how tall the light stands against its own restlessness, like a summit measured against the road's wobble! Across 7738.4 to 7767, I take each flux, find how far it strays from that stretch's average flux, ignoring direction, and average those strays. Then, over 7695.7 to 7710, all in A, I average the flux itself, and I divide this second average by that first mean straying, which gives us 45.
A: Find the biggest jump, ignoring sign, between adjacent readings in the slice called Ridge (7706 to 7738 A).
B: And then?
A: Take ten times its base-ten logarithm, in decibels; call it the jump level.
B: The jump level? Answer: 0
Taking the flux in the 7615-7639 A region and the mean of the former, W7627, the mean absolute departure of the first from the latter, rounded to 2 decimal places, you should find 0.61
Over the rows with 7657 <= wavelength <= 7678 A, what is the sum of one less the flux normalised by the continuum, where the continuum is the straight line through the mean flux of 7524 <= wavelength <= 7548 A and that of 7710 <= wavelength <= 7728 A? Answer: 0.48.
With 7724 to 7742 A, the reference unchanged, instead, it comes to -0.19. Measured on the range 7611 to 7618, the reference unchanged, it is 0.03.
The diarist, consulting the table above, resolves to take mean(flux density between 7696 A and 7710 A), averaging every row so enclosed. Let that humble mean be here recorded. 27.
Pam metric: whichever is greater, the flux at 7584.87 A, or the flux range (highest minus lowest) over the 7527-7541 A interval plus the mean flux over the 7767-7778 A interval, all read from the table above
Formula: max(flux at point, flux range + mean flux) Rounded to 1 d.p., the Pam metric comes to 33.5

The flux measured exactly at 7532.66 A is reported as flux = 32.2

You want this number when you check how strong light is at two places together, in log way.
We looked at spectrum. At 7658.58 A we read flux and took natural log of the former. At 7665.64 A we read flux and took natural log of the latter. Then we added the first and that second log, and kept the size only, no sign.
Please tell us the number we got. 6.507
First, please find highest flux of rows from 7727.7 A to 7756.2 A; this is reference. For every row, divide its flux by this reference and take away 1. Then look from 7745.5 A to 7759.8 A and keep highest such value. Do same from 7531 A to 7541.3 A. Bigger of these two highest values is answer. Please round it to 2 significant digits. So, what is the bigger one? 0.087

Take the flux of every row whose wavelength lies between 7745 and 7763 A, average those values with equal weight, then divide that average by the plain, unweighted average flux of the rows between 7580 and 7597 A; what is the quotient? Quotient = 0.898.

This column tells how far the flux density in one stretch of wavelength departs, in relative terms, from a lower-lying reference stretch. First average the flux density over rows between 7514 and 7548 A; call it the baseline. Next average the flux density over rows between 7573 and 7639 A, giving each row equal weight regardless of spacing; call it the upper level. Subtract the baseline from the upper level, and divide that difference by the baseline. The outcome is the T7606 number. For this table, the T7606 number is -0.024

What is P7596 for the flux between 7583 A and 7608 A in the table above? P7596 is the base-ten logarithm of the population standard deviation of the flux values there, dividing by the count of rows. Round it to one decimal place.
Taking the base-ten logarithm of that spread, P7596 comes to 0.1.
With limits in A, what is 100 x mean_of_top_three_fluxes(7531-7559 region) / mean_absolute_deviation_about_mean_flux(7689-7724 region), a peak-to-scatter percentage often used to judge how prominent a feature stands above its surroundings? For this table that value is 2524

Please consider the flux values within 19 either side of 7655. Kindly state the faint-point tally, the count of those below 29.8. 5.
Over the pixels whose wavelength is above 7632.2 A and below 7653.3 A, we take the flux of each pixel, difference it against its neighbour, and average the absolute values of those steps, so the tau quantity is 0.36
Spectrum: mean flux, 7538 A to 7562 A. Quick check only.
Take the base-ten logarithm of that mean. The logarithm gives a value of 1.519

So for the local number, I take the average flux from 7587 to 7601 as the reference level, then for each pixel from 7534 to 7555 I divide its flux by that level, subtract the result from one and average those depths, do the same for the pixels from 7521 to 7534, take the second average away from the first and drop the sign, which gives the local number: 0.022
